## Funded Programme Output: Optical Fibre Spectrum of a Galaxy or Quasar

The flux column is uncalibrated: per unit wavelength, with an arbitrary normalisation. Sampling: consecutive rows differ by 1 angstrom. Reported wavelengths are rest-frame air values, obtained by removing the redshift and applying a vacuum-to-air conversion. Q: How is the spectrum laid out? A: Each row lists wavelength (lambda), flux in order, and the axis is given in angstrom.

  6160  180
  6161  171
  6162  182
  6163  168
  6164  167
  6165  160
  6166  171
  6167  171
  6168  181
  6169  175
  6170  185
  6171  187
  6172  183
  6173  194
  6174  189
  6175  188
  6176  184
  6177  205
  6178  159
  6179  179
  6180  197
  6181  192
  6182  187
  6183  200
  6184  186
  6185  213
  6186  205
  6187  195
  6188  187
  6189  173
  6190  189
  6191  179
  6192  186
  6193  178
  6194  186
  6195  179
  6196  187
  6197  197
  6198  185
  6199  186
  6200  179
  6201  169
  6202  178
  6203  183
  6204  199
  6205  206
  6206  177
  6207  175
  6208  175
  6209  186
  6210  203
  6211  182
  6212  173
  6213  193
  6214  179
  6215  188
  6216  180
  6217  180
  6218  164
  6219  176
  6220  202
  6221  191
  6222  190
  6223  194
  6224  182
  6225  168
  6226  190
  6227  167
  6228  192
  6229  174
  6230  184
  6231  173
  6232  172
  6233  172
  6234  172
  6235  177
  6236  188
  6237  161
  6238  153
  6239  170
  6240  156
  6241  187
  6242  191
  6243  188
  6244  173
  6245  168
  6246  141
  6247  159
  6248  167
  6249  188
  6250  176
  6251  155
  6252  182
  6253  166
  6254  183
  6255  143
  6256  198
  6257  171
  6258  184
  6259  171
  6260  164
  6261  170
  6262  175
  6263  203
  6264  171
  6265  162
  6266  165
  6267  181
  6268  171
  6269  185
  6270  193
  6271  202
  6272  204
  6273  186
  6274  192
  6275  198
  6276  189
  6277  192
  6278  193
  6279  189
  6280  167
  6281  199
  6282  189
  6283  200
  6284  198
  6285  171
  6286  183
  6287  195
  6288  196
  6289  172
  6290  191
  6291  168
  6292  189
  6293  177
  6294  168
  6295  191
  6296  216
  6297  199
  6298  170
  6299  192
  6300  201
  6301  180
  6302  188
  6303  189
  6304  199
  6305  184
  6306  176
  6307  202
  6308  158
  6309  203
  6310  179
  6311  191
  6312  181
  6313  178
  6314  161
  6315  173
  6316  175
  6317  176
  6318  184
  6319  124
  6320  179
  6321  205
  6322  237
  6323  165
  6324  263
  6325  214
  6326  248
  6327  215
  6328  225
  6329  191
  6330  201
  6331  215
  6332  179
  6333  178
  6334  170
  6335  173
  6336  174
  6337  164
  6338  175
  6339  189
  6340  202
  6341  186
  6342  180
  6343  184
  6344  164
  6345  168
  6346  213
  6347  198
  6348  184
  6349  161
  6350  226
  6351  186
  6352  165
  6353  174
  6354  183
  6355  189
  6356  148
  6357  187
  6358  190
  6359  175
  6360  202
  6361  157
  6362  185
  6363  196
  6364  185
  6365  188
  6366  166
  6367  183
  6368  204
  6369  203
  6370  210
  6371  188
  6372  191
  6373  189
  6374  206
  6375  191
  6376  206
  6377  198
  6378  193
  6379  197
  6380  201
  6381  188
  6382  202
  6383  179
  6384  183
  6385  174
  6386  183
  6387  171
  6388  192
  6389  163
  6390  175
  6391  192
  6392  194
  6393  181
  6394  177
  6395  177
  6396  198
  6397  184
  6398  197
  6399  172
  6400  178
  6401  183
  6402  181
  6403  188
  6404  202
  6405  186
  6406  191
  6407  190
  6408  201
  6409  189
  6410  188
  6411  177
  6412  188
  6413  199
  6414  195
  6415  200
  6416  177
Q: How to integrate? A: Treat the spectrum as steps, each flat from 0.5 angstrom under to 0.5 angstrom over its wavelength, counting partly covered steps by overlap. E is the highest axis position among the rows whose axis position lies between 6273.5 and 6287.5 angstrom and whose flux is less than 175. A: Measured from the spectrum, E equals 6285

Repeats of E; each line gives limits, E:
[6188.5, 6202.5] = 6201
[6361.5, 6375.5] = 6366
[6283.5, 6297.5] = 6294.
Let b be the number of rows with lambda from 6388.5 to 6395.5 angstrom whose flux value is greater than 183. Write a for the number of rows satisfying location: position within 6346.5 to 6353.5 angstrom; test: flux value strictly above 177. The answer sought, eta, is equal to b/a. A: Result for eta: 0.5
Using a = 4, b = 2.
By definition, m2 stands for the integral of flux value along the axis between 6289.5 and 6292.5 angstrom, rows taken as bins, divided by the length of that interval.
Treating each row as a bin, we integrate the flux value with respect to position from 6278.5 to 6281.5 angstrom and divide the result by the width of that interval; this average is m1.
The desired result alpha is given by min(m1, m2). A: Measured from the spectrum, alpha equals 183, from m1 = 185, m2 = 183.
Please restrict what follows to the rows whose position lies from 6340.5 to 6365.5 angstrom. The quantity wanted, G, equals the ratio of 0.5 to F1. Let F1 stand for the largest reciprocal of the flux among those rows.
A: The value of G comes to 74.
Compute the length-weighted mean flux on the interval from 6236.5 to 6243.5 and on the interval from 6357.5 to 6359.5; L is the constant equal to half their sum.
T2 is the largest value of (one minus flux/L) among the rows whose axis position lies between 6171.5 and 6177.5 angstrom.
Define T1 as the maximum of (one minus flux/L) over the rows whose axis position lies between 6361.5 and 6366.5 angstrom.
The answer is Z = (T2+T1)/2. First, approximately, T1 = 0.064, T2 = -0.03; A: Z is 0.016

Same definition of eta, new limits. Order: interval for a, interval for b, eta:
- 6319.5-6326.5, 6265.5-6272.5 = 0.7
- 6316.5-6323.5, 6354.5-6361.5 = 1.0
